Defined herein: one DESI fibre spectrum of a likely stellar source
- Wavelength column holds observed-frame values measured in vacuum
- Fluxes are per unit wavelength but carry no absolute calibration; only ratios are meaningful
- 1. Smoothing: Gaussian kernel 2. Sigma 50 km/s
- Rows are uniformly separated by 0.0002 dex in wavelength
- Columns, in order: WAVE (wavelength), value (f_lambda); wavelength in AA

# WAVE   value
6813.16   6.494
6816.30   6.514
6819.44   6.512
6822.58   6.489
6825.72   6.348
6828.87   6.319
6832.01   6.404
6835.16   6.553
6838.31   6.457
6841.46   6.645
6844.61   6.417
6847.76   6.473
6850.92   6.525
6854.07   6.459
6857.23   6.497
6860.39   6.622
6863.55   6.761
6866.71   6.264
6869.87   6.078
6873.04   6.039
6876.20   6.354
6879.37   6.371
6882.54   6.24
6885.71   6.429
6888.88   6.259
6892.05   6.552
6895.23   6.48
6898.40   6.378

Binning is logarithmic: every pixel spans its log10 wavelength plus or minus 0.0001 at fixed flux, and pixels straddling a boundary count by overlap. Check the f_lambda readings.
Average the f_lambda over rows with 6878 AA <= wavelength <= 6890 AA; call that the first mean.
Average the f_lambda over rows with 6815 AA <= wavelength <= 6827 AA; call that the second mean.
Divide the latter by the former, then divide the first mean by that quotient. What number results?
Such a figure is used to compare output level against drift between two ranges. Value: 6.19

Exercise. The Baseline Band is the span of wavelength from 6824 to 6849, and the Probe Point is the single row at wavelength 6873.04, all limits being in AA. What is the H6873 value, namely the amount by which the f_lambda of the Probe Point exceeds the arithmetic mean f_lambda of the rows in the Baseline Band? -0.41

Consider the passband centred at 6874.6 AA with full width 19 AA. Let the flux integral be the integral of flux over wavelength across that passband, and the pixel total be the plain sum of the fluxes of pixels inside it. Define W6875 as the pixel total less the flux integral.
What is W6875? -80.9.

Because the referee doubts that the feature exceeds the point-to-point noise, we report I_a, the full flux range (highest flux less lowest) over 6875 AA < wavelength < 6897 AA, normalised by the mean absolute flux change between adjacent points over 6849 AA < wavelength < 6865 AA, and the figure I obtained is 3.4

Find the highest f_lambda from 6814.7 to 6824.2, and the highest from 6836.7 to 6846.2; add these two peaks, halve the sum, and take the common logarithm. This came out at 0.818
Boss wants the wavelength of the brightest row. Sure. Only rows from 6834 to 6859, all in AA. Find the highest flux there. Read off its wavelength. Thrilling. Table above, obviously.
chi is 6841.46 AA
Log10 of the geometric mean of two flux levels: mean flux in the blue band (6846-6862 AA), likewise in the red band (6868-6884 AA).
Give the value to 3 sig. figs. 0.804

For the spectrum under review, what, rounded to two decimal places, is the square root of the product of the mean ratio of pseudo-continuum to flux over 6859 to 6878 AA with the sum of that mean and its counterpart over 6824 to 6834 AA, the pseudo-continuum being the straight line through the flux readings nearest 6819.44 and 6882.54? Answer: 1.41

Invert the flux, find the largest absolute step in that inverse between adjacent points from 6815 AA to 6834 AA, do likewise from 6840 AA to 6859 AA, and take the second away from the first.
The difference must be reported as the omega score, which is -0.002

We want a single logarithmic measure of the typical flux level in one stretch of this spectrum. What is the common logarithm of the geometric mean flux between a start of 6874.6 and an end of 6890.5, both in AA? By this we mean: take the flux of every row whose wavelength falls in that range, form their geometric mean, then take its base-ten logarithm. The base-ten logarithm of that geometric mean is 0.801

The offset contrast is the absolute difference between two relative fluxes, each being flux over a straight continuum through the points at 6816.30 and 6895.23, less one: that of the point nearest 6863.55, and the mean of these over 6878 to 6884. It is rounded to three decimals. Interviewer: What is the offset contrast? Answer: 0.069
